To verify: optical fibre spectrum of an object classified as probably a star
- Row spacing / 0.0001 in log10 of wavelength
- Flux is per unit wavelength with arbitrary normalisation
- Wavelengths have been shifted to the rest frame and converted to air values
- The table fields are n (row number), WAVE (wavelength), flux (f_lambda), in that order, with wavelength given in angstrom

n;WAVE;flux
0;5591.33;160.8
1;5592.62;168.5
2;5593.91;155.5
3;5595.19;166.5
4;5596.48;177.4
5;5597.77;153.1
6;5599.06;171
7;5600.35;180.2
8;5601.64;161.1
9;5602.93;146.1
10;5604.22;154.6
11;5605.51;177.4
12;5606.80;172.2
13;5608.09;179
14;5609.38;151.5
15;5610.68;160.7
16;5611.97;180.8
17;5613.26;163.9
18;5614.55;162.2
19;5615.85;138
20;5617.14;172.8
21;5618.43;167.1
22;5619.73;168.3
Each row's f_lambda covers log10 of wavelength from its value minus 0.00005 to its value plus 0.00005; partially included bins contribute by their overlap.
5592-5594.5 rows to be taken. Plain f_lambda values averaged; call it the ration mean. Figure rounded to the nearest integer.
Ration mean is 162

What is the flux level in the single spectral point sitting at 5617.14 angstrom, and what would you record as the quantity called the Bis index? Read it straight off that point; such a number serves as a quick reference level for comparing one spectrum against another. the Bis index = 172.8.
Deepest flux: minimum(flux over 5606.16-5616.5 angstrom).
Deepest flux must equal 138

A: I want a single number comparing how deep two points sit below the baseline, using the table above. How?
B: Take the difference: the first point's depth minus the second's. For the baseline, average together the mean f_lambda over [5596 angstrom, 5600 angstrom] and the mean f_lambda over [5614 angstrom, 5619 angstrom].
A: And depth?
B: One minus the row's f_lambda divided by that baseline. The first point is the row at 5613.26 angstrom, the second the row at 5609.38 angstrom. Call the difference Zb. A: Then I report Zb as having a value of -0.08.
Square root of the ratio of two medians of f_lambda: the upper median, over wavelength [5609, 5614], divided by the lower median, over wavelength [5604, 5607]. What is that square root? 0.97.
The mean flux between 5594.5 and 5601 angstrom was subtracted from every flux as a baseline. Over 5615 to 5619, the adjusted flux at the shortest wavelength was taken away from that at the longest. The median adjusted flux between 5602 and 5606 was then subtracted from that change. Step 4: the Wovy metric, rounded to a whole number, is 44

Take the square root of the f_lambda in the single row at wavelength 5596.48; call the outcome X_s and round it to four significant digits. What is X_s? 13.32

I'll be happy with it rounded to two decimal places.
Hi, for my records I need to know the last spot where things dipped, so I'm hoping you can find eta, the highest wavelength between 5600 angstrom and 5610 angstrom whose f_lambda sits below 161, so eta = 5609.38 angstrom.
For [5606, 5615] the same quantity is 5610.68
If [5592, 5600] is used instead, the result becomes 5597.77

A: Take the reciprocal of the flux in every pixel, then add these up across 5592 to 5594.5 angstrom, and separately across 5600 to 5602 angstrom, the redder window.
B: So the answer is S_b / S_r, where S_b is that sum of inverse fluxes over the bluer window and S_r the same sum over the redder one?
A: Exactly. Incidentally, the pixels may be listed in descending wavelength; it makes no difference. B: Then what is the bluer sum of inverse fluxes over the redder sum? 1.1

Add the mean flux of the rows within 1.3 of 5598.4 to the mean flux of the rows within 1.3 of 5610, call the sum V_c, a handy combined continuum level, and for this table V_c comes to 318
